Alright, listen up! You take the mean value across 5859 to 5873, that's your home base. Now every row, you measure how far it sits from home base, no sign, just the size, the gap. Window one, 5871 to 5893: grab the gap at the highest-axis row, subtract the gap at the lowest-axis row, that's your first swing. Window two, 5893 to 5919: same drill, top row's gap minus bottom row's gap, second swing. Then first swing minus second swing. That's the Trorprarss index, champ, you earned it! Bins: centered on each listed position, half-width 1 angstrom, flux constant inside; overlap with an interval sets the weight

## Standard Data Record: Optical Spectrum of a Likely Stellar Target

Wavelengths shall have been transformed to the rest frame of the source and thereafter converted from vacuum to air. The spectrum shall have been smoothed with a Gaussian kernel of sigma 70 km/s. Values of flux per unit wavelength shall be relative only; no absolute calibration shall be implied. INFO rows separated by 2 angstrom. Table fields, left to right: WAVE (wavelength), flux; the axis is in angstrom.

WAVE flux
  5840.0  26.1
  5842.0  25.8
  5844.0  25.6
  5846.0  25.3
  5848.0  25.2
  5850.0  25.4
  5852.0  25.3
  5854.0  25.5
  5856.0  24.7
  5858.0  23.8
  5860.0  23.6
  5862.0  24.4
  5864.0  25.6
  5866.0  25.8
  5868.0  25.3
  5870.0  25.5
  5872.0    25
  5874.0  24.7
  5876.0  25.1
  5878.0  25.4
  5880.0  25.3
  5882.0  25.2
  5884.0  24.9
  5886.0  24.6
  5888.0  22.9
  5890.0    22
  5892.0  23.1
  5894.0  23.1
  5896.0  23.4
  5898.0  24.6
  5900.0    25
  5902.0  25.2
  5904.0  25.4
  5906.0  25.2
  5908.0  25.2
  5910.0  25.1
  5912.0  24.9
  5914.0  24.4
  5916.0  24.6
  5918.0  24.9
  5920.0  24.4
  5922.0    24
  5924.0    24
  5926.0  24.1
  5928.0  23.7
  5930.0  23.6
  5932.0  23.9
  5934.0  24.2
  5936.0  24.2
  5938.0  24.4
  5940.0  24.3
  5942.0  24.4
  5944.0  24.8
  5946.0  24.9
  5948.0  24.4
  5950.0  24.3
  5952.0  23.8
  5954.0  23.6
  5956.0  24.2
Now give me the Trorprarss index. 3.7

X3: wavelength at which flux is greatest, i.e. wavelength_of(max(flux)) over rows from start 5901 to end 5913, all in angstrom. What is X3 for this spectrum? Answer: 5904.0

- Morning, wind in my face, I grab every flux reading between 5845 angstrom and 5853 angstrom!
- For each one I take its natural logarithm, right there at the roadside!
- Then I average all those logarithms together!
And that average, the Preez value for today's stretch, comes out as 3.23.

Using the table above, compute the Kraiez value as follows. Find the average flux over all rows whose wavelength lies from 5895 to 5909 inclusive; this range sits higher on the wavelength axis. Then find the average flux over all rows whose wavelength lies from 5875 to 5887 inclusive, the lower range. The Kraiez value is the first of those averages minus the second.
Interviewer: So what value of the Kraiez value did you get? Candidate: -0.23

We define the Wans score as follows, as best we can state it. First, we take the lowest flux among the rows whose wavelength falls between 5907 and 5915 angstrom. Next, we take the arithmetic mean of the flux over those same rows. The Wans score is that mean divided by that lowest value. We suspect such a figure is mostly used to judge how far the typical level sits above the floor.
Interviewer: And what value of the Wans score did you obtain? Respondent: 1.02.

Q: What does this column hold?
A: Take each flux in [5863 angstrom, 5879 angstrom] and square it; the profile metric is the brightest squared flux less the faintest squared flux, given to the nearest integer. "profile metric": 56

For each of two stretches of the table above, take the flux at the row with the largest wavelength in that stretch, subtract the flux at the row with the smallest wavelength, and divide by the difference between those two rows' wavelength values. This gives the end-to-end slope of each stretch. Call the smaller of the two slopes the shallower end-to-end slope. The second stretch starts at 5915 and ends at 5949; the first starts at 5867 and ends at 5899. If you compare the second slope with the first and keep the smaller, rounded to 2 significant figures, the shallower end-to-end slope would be -0.023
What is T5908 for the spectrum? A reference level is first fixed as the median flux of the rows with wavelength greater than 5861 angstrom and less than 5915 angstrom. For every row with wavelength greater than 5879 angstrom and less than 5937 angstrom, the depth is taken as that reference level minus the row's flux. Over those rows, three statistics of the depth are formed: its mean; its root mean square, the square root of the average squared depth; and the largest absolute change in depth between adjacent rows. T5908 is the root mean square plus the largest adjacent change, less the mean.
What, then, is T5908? 2.09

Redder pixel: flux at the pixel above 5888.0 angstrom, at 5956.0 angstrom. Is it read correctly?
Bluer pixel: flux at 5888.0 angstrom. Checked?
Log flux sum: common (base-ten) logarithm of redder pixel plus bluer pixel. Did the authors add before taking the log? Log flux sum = 1.67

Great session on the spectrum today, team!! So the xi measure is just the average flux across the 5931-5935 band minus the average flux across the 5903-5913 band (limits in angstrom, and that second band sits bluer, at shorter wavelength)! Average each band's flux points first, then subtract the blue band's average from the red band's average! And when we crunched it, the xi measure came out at -1.1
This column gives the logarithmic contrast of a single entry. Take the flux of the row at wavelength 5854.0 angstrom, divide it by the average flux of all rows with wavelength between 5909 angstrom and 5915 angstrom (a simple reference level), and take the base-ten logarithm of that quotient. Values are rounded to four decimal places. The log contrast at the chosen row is 0.0121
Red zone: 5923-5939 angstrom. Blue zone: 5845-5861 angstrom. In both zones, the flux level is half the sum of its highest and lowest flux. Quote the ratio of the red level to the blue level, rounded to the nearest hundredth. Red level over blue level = 0.98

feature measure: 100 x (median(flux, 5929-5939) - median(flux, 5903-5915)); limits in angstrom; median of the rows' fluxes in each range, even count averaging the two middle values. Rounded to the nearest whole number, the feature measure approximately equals -95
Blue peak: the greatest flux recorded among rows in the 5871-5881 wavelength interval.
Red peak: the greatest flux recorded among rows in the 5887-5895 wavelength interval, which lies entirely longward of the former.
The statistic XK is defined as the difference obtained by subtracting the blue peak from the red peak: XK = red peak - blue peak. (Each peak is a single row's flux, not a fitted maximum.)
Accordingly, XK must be -2.3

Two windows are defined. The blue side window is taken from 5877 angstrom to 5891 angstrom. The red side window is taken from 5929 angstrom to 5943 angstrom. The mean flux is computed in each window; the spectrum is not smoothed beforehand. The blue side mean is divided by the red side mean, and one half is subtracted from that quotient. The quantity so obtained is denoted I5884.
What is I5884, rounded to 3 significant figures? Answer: 0.508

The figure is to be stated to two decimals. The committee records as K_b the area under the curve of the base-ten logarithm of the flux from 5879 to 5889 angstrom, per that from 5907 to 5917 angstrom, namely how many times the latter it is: 1.00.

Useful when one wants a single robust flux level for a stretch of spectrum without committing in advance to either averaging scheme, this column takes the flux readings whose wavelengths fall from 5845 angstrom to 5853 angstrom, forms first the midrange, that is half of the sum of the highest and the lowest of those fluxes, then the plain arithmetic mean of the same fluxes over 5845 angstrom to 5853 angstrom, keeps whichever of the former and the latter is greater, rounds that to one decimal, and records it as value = 25.3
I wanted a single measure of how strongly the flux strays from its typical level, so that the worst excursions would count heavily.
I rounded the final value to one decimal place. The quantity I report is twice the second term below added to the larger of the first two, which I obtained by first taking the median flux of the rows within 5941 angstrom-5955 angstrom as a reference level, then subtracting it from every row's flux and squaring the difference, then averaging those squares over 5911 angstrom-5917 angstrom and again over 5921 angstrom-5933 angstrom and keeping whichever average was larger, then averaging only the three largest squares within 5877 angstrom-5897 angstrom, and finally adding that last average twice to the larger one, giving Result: 6.8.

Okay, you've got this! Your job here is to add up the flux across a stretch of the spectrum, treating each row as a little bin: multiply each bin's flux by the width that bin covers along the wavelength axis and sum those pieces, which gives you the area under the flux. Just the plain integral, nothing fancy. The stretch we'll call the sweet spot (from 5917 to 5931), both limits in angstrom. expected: 337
